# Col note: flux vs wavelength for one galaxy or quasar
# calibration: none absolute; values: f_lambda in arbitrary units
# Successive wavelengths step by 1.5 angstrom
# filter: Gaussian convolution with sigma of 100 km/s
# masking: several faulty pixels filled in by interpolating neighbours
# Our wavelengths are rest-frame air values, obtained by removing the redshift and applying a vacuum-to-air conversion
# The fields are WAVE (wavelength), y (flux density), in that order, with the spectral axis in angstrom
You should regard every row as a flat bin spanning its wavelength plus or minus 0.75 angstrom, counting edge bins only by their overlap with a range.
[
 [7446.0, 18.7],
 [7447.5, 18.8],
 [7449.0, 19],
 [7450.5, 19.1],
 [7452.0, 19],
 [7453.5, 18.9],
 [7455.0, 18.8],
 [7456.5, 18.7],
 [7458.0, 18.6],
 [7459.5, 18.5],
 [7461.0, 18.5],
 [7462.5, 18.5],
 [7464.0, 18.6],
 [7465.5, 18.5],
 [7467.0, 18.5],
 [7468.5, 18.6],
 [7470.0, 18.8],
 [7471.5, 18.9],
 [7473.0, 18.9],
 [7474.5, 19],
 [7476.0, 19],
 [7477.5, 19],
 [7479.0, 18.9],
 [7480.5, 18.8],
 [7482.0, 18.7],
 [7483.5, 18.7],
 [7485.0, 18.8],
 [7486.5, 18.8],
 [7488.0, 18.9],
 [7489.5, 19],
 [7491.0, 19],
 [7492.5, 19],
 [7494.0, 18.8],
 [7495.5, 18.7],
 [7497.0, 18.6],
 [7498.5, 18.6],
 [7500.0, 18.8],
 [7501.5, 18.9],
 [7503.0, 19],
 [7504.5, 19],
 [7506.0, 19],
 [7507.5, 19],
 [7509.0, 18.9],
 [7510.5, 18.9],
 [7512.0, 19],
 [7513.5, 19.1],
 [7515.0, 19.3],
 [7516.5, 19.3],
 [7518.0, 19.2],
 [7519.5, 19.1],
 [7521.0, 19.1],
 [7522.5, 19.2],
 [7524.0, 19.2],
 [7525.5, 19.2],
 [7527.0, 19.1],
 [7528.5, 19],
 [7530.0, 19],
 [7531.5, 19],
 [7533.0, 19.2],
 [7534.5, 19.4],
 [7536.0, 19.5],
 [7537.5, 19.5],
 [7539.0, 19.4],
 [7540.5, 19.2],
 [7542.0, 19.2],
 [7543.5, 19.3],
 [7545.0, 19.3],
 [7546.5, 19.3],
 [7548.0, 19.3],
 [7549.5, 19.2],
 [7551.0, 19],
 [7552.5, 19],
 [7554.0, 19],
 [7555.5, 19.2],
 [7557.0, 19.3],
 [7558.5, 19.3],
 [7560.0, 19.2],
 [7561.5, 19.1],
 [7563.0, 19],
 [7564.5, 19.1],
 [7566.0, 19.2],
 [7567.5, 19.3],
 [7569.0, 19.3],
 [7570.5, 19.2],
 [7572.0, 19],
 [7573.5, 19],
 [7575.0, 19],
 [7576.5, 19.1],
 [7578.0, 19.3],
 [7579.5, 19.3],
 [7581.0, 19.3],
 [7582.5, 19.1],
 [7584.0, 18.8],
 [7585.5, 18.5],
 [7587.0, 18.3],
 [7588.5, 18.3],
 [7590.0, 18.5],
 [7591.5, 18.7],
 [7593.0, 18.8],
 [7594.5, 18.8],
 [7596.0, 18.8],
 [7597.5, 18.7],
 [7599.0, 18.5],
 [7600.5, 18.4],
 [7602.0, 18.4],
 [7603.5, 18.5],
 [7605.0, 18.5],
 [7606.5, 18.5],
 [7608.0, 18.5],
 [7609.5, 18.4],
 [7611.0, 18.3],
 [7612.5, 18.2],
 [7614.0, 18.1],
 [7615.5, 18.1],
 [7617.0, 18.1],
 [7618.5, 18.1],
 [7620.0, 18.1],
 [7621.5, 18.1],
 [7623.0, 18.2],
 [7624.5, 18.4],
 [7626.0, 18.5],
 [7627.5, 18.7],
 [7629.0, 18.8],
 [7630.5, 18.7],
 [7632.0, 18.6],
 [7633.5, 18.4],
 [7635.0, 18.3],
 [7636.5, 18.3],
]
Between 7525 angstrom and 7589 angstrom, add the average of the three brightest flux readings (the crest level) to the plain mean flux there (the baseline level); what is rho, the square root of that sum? 6.21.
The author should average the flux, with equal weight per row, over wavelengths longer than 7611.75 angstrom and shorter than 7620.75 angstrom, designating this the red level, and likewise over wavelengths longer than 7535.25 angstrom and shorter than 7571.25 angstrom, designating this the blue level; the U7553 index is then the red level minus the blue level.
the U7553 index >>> -1.1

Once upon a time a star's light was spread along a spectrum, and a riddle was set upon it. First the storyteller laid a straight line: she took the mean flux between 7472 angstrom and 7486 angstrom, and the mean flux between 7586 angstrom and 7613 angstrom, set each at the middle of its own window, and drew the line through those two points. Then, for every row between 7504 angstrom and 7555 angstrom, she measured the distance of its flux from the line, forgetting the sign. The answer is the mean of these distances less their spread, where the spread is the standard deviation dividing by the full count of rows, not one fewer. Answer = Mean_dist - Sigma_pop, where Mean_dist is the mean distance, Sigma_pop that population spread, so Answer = 0.26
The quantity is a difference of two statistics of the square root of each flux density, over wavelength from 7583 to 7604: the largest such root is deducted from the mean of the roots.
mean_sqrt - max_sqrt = -0.026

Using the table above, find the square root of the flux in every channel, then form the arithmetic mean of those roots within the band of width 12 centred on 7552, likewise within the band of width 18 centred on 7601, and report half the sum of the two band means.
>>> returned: 4.343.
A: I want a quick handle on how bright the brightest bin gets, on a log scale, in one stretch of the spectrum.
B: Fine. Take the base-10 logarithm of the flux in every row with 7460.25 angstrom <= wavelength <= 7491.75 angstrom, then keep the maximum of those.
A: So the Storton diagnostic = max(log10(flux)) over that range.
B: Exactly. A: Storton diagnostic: 1.279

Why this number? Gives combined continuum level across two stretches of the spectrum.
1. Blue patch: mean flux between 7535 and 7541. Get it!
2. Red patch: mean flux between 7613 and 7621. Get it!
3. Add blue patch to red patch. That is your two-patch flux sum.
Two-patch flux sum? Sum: 37.5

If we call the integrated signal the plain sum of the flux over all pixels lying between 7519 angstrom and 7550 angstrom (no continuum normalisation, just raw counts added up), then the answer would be 404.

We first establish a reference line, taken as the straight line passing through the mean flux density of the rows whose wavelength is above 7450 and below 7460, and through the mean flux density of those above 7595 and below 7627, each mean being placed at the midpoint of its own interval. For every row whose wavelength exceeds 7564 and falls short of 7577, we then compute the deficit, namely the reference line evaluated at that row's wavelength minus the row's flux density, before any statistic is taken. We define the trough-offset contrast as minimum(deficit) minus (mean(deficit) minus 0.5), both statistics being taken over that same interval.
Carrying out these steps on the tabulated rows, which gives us 0.34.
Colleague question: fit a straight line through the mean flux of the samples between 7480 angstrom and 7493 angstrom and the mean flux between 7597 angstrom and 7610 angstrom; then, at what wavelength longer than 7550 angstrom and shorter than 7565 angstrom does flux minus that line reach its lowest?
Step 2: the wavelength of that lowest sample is 7551.0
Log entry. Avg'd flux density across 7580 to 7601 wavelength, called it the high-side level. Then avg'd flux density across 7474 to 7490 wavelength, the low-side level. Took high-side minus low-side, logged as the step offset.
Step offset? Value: -0.2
